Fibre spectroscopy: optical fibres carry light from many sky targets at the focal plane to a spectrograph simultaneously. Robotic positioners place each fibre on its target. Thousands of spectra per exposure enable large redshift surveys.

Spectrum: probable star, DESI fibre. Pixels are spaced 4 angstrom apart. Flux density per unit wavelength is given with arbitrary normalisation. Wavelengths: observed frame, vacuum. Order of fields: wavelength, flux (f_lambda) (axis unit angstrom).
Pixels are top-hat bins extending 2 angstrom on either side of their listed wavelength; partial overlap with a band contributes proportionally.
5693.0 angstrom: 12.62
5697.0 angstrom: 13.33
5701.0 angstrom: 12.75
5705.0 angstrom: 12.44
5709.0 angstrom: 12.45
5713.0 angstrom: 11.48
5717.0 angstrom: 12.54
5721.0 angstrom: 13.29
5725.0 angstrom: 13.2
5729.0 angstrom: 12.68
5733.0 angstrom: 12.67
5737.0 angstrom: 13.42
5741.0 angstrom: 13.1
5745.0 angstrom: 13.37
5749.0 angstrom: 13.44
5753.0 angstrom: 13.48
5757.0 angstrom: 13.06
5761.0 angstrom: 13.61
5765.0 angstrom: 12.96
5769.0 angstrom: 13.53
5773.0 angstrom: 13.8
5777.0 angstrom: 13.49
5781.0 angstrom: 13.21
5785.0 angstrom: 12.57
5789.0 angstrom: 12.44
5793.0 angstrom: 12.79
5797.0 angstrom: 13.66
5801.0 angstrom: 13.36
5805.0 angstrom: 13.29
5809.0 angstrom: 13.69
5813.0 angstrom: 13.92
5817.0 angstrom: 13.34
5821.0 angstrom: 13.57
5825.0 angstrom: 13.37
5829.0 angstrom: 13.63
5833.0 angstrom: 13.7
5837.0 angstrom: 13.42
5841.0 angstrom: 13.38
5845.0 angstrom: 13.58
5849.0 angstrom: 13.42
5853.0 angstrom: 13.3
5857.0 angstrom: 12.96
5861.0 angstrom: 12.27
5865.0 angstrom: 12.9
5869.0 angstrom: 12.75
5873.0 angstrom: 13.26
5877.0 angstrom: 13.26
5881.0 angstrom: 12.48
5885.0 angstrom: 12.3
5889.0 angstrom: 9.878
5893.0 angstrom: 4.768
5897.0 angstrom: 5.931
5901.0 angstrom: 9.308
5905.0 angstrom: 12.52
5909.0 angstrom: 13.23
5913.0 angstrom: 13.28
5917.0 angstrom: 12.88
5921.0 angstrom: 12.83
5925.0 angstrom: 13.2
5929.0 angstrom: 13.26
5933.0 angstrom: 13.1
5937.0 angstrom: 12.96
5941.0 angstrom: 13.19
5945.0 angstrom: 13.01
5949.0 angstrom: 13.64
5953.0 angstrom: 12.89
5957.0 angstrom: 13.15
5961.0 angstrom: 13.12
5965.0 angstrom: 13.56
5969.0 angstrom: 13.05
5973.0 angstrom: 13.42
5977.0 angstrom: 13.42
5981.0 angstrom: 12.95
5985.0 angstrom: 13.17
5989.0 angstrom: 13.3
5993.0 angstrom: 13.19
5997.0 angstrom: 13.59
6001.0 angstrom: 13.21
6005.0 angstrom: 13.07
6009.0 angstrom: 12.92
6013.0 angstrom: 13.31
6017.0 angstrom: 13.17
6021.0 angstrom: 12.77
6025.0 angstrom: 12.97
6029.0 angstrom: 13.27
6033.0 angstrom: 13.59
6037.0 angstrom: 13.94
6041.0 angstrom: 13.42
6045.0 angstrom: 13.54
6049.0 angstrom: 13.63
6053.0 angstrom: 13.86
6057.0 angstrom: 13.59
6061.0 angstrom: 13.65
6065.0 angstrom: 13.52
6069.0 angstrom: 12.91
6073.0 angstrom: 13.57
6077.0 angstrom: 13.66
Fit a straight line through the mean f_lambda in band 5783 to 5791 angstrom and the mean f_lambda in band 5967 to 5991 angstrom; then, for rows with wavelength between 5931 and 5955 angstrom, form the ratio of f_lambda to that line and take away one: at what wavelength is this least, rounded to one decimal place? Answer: 5953.0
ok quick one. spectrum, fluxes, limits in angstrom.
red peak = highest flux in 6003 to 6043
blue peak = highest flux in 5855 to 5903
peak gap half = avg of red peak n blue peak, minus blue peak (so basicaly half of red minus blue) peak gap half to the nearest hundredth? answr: 0.34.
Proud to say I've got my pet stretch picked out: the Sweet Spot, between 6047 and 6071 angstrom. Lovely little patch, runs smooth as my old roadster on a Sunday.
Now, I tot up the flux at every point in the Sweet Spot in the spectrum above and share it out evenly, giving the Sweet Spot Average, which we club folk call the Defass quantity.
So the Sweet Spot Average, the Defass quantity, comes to 13.5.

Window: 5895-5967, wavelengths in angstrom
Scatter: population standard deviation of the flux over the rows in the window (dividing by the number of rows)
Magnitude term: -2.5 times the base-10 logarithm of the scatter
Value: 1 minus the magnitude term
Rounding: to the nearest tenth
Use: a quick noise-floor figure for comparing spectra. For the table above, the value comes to 1.7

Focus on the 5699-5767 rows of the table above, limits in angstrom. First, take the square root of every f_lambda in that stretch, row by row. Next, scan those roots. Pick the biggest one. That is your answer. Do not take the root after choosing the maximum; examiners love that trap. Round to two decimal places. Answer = 3.69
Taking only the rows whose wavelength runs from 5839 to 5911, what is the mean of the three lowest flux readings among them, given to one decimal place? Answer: 6.7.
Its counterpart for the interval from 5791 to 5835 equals 13.1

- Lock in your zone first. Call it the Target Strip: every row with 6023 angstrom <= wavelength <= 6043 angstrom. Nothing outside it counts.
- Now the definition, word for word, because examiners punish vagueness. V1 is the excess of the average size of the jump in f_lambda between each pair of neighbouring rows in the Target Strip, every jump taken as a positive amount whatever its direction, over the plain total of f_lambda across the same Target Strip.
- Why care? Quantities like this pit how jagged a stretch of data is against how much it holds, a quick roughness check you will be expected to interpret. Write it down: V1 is -66.8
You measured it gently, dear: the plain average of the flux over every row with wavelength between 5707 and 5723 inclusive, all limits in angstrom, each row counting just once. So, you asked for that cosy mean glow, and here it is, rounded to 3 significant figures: 12.4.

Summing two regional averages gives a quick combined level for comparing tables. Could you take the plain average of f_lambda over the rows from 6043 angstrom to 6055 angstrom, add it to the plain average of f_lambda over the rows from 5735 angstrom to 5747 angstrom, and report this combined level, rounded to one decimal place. 27.0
